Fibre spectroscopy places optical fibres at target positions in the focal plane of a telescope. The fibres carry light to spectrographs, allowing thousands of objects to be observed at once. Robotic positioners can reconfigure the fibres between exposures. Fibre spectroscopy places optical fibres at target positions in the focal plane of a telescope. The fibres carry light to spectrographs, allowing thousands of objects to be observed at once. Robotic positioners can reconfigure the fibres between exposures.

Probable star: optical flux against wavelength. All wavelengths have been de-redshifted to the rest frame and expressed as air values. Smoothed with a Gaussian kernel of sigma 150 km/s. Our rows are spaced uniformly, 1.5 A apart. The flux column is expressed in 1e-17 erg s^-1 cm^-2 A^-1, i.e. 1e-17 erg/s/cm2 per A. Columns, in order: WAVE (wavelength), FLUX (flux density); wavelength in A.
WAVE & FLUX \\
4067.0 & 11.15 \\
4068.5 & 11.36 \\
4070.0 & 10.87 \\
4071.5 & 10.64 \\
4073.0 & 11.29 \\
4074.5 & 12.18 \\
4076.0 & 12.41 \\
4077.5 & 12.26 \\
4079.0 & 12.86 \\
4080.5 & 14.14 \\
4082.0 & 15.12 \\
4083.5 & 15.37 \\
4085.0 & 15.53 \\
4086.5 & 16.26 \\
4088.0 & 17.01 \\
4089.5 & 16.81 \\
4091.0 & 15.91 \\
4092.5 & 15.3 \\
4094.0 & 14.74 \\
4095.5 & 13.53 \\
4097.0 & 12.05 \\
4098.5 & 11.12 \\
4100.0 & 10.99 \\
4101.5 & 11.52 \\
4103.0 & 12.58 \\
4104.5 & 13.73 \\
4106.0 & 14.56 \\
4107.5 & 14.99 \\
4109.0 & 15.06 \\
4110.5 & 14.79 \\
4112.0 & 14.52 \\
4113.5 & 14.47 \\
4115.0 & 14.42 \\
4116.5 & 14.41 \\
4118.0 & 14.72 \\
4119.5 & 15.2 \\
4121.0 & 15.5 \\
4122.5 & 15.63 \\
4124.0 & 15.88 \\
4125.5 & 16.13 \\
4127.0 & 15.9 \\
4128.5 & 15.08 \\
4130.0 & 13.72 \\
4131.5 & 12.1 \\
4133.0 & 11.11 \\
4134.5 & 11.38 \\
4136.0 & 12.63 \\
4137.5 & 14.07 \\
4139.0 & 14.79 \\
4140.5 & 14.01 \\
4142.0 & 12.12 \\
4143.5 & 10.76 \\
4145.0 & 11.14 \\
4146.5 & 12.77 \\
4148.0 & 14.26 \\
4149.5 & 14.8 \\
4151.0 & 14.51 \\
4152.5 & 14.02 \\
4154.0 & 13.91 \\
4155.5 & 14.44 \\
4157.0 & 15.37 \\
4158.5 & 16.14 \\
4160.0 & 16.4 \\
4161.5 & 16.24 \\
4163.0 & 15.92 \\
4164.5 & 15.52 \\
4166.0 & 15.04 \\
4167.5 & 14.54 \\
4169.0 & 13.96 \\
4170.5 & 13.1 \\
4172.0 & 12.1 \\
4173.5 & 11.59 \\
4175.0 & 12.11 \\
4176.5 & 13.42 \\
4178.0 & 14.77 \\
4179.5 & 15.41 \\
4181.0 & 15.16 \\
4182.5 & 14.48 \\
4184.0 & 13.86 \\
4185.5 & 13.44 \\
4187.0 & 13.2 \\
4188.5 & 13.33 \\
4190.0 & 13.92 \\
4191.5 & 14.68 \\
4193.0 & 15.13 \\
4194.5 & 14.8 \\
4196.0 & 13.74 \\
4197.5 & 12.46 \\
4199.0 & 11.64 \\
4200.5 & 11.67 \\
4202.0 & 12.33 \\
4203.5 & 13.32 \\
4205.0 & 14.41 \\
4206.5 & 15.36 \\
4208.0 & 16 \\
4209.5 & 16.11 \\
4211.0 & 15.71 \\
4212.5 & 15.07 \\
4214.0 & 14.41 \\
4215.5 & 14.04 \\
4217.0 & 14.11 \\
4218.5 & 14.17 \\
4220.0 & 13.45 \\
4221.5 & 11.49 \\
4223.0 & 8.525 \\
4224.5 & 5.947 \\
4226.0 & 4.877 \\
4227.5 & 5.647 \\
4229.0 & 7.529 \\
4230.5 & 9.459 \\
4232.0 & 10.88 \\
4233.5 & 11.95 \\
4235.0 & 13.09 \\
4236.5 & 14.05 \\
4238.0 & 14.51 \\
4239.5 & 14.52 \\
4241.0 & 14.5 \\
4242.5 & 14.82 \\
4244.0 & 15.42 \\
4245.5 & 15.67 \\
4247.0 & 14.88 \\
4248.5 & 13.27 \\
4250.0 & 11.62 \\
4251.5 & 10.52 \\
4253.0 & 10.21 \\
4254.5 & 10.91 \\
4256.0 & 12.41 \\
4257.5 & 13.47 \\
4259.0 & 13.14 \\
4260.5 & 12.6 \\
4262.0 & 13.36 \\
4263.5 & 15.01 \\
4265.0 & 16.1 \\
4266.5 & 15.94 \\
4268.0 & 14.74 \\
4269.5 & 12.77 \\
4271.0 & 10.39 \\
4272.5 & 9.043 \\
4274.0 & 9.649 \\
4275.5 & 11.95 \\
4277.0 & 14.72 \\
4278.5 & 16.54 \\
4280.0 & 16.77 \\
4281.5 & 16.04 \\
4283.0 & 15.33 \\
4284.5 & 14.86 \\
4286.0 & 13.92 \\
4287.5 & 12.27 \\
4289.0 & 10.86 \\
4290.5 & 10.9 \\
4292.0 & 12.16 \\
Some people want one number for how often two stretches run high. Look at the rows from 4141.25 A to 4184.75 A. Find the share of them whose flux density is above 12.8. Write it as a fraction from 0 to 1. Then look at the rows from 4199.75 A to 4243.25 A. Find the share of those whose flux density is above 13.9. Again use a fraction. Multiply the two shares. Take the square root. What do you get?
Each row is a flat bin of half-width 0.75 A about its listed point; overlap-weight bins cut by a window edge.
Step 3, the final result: 0.63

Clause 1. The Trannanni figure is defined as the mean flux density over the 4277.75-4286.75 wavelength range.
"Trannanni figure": 15.6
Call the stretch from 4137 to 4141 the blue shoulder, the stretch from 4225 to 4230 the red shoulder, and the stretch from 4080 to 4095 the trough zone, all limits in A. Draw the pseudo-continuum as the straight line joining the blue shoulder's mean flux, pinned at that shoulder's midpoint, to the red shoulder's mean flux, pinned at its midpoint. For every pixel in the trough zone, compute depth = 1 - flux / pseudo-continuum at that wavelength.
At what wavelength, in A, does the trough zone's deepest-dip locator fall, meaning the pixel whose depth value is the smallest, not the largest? 4088.0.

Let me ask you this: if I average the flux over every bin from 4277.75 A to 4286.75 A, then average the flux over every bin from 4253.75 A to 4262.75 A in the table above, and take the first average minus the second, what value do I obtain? 2.9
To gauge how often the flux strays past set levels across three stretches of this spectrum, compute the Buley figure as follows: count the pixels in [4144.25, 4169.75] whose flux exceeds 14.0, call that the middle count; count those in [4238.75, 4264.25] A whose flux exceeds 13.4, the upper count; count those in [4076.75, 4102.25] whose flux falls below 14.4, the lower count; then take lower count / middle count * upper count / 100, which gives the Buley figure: 0.05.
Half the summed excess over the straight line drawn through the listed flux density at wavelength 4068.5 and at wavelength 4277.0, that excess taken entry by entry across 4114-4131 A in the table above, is 16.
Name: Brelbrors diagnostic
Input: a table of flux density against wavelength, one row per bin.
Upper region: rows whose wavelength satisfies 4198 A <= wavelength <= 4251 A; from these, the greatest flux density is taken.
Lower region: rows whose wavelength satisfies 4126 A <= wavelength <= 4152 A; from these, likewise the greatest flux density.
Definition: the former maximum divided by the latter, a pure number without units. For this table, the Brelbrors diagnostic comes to 1.01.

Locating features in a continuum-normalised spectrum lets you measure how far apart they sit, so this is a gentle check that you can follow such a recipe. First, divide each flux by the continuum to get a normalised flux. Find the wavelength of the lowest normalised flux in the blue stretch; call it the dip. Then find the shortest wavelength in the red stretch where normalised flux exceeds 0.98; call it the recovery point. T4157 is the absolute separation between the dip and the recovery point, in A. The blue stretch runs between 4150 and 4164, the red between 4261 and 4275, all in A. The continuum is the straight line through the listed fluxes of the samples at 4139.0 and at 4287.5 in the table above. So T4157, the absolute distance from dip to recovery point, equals 108.0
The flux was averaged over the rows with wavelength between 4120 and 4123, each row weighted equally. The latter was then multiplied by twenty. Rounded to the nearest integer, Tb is 311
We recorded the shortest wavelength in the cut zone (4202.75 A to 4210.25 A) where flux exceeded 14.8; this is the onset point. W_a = 4206.5 A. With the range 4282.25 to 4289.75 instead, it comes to 4283.0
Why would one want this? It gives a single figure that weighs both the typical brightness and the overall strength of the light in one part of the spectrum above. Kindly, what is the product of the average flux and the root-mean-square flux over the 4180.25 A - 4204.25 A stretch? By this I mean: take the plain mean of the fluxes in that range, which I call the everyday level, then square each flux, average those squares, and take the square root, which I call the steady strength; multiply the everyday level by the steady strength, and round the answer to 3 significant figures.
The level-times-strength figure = 185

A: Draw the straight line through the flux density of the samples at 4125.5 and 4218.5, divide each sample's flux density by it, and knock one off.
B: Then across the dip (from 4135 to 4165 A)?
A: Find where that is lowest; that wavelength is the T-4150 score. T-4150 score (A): 4143.5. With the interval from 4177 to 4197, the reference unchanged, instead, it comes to 4187.0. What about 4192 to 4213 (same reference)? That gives 4199.0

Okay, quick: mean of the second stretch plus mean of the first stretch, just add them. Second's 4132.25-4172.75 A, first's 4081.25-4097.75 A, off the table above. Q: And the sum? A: 29.1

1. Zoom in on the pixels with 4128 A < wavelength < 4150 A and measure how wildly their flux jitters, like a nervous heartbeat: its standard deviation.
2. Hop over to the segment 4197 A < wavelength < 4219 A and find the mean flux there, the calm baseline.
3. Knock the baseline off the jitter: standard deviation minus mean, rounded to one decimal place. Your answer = -12.6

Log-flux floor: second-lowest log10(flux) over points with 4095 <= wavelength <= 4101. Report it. 1.05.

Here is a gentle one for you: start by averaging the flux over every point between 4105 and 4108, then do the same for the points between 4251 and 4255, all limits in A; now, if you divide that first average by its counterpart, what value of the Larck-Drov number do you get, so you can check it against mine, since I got 1.4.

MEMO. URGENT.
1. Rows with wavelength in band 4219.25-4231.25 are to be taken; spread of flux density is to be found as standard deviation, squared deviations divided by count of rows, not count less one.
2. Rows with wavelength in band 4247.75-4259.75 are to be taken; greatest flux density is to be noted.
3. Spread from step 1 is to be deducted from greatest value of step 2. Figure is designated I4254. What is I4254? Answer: 10.7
